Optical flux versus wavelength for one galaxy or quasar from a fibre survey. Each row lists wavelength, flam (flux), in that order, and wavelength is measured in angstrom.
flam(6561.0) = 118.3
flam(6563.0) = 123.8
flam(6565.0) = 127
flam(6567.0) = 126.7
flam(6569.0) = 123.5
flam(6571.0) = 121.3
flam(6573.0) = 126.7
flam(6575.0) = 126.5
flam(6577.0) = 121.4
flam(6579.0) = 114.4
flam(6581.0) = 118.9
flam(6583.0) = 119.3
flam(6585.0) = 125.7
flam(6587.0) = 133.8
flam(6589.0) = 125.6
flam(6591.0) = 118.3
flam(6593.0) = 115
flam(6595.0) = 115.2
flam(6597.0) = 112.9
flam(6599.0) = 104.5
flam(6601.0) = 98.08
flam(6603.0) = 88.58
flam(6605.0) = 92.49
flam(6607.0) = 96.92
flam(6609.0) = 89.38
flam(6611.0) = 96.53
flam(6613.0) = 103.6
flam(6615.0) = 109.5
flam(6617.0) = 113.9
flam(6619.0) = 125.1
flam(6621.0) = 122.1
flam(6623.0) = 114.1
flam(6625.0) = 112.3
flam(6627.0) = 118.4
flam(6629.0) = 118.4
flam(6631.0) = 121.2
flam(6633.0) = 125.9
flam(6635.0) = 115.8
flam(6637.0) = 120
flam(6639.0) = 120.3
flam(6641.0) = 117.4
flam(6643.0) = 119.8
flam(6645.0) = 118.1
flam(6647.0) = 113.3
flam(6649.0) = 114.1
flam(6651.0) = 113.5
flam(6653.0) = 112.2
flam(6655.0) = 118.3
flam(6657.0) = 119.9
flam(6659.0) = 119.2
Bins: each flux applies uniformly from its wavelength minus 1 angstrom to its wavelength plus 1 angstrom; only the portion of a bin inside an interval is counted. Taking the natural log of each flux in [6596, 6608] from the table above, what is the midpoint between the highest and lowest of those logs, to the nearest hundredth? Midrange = 4.61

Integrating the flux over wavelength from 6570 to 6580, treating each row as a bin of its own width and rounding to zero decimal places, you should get 1221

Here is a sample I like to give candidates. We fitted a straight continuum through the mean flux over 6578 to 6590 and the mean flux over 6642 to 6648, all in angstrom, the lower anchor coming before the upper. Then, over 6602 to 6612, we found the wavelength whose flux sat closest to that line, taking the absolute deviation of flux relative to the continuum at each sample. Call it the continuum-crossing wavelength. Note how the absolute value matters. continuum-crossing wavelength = 6607.0 angstrom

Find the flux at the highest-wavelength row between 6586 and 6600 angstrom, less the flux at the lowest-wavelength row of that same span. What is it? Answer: -29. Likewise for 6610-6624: 18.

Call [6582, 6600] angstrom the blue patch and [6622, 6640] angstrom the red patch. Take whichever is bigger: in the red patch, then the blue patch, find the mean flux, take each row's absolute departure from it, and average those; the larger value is 6.4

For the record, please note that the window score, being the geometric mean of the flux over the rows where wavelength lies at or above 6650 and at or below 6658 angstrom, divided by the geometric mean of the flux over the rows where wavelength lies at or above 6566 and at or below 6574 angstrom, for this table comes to 0.93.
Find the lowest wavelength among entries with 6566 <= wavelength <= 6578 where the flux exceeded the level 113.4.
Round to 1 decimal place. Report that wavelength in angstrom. 6567.0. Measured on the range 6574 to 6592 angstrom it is 6575.0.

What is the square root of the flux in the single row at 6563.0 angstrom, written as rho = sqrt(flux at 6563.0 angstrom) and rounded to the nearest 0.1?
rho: 11.1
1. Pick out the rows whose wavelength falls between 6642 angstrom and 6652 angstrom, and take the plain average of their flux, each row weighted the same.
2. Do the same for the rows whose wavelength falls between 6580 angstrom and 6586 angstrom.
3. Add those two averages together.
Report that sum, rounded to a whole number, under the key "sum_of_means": 237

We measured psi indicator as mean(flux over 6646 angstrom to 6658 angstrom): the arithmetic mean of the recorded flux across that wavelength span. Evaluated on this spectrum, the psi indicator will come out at 115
